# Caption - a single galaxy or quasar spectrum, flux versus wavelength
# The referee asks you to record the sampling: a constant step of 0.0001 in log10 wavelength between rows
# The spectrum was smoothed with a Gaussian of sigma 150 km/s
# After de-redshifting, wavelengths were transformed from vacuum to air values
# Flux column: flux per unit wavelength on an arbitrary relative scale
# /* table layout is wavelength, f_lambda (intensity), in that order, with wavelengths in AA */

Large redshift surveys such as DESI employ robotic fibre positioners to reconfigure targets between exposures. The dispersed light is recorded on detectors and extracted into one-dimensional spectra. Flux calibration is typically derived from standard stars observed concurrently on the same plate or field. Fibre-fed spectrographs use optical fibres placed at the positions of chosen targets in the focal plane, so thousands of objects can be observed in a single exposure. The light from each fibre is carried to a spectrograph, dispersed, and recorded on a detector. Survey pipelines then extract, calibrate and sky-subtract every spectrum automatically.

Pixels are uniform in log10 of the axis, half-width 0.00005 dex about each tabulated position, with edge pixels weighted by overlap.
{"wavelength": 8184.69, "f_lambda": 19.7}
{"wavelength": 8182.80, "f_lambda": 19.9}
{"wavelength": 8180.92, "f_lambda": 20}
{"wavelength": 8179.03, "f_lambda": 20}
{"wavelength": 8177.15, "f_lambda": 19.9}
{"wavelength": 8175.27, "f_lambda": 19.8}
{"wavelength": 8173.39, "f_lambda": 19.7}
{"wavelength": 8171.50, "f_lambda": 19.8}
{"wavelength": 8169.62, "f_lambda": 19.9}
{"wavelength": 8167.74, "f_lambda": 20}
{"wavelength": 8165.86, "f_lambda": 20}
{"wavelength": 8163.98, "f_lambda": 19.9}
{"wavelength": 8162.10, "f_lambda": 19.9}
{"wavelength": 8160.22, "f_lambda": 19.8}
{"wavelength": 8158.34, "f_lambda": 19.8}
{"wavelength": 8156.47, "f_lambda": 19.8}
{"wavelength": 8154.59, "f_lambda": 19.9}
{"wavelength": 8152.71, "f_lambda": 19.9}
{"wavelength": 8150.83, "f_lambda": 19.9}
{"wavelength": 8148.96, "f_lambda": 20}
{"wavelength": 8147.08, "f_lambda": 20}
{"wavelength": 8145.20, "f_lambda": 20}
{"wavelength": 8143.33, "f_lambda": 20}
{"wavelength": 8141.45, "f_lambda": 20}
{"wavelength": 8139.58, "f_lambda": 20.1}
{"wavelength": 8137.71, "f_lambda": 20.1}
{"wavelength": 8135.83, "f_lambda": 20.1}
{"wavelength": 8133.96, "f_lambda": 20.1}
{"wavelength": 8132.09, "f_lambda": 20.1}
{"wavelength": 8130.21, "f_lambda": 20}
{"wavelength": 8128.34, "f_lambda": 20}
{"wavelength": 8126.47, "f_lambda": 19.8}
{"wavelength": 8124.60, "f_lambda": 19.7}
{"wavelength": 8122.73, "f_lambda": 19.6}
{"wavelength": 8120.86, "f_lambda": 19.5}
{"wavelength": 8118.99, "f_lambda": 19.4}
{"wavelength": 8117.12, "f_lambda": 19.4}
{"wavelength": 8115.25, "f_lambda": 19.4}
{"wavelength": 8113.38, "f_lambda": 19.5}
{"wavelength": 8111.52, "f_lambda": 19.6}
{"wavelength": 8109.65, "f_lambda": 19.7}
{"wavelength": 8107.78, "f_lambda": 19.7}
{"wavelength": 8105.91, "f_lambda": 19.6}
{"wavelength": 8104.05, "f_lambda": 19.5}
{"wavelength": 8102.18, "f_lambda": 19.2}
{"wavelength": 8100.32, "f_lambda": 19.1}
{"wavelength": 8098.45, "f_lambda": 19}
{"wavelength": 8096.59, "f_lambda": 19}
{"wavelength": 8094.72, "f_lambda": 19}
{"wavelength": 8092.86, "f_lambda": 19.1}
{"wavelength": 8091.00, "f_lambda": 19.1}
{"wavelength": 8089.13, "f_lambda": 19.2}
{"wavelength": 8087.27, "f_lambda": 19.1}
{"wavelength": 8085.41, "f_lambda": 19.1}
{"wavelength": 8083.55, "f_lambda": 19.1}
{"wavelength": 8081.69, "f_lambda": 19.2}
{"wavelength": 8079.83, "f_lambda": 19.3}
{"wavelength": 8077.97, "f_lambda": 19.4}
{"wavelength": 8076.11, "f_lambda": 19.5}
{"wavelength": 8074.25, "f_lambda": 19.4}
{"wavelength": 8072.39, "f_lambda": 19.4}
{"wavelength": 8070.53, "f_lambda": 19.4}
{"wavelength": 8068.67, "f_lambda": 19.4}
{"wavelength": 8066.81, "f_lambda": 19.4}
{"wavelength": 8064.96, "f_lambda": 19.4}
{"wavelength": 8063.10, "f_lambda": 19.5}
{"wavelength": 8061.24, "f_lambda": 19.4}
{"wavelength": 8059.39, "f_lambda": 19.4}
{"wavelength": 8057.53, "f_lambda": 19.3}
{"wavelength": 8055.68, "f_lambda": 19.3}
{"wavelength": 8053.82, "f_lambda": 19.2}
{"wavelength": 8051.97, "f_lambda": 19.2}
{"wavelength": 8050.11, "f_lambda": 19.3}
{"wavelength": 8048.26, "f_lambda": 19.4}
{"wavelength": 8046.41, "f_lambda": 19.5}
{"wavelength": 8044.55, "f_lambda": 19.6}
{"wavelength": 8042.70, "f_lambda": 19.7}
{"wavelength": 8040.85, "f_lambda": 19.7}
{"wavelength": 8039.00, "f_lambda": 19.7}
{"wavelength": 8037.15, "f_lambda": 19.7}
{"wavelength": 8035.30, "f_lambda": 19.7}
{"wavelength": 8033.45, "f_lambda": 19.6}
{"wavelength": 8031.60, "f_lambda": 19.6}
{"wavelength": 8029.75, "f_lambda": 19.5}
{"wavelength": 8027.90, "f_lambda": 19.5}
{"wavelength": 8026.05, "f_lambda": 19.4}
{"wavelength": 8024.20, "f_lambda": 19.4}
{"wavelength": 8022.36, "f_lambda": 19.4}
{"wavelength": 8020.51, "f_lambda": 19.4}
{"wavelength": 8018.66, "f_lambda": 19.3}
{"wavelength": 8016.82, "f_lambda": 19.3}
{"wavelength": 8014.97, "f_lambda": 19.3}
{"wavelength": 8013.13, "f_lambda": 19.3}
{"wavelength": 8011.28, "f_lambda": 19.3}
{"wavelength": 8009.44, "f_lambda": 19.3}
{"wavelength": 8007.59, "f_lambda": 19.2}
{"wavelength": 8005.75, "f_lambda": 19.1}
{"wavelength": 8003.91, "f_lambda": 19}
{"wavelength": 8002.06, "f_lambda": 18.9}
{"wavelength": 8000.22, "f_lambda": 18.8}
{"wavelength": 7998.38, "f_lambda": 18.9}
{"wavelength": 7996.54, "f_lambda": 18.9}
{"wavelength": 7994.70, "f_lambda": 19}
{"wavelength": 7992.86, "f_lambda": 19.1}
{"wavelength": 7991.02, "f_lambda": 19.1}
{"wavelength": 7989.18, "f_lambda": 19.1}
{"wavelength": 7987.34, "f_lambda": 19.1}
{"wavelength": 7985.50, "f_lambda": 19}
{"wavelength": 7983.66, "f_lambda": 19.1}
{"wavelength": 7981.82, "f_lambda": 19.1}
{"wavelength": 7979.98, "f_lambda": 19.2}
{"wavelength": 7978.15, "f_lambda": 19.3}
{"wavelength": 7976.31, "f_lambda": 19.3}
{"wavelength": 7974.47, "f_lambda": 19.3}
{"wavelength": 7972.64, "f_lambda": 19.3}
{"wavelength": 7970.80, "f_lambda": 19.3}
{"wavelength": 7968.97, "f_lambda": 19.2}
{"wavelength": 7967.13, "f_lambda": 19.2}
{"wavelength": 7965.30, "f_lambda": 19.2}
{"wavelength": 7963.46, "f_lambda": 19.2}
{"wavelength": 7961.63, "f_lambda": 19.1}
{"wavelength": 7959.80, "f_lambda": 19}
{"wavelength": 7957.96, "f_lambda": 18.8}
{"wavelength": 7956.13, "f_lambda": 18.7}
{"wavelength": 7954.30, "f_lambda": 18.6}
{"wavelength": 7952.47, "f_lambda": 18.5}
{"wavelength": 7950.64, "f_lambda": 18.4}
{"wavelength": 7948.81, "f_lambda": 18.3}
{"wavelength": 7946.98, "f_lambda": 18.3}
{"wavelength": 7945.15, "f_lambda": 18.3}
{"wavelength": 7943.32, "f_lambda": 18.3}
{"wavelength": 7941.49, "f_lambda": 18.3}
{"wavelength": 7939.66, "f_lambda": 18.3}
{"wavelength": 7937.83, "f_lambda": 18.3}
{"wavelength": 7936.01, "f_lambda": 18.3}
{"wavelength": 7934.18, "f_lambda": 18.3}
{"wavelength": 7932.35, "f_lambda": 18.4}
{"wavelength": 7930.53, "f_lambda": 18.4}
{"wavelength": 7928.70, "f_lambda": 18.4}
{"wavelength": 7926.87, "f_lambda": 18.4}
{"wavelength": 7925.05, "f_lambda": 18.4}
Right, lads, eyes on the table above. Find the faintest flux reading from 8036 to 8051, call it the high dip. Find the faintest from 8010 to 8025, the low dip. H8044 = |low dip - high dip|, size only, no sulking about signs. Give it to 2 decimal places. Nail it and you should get 0.00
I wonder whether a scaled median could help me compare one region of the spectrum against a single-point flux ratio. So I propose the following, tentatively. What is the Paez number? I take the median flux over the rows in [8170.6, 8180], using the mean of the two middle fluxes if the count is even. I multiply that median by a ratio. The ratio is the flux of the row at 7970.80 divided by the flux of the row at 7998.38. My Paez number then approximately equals 20.2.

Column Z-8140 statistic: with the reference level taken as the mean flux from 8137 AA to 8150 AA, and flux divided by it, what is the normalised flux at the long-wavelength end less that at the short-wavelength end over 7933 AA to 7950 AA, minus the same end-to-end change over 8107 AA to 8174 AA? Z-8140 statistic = 0.000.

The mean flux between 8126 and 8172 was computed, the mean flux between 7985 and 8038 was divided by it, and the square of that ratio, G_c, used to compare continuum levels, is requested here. 0.93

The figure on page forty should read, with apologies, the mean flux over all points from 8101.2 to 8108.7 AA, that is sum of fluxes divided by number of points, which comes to 19.5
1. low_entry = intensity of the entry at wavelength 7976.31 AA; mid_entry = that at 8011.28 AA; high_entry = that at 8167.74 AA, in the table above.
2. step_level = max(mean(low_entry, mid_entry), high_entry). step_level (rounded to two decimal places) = 20.00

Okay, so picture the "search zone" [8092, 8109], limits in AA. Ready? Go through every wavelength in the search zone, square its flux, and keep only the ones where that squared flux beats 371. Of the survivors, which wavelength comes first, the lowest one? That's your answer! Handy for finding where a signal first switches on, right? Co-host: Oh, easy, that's 8104.05 AA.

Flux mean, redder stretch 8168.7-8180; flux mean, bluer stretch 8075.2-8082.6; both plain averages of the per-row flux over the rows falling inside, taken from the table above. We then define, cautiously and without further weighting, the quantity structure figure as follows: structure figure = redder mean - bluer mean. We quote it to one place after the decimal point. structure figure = 0.5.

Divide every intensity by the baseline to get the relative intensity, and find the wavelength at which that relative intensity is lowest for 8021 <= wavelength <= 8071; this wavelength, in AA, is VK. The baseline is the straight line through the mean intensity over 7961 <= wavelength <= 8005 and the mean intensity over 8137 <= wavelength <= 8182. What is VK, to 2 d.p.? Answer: 8053.82 AA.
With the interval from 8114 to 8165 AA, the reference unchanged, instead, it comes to 8118.99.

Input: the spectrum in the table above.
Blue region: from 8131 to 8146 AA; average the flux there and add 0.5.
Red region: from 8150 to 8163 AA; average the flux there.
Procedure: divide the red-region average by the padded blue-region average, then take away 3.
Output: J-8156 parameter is -2.03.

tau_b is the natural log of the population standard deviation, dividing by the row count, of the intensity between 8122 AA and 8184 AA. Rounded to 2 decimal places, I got -2.07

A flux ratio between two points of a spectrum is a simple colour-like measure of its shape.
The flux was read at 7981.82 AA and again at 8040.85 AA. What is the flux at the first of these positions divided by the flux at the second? 0.97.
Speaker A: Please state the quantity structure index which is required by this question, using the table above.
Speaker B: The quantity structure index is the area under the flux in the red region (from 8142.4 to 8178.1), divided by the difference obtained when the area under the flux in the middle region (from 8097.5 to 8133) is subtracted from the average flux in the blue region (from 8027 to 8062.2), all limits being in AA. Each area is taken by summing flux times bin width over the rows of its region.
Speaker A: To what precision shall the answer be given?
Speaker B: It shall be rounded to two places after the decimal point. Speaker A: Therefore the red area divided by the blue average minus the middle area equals -1.05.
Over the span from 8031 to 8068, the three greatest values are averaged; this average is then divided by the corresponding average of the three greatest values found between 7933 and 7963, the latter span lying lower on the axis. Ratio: 1.04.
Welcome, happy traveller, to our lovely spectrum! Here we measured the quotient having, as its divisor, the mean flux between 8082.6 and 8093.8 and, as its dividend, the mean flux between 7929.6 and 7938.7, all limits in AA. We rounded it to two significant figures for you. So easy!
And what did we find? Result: 0.96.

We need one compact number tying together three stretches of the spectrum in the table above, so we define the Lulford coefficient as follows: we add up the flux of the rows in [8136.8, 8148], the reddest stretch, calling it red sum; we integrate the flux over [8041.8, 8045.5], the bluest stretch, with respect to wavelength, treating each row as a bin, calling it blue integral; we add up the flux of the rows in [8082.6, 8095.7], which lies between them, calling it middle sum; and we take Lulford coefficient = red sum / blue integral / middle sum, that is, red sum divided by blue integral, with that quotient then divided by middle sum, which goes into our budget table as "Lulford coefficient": 0.012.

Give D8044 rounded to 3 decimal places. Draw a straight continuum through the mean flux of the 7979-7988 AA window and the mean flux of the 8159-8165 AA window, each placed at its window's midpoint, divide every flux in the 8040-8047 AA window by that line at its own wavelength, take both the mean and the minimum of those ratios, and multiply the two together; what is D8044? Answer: 1.021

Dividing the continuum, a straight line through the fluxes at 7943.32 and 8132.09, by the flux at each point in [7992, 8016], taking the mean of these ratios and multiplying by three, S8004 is 2.97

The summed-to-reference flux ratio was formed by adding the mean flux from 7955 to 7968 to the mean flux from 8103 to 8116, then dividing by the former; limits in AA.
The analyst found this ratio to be 2.029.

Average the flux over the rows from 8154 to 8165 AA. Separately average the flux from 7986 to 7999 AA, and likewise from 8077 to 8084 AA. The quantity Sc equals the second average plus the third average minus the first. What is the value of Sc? 18.4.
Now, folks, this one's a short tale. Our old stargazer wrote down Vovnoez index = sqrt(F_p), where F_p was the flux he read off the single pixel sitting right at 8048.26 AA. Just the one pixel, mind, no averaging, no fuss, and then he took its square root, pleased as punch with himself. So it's 4.40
